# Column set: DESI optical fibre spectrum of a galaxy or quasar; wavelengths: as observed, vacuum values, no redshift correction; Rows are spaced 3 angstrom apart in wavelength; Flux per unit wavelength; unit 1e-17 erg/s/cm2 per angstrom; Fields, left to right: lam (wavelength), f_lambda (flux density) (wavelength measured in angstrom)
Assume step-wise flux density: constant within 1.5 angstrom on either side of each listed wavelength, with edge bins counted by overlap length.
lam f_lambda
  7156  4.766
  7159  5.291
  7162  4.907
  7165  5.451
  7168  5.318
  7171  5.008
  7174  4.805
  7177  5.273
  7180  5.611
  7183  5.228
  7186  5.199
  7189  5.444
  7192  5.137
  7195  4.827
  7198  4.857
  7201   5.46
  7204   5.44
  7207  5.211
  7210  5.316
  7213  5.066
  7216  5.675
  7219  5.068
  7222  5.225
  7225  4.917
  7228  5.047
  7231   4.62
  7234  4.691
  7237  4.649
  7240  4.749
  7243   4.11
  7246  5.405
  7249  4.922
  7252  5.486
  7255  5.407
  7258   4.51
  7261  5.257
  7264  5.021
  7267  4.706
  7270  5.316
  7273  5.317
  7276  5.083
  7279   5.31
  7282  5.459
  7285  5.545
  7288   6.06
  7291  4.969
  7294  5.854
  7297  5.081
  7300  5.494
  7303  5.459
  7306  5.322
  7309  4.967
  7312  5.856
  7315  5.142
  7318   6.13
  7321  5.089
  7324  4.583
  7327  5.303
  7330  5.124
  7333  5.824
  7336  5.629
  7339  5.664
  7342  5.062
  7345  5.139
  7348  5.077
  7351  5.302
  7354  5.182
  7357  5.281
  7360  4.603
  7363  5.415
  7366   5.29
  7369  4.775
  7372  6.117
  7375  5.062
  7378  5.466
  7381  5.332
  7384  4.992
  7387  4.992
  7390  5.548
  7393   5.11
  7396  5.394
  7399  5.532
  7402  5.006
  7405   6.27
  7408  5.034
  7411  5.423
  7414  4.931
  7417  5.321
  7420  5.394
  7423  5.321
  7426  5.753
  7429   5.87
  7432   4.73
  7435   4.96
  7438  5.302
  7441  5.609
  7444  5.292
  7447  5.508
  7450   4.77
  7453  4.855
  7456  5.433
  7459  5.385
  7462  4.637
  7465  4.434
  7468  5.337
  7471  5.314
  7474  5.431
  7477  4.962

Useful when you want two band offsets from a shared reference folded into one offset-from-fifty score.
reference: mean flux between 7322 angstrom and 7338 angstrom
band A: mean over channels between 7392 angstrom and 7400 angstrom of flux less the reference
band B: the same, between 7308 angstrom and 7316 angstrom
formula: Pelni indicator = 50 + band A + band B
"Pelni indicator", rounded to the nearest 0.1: 50.1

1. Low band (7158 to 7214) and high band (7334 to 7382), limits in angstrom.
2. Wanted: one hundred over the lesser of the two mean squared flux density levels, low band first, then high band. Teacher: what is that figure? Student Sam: 3.69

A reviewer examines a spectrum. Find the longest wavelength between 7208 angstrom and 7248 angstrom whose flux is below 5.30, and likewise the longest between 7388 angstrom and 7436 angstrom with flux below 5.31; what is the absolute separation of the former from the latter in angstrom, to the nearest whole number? 192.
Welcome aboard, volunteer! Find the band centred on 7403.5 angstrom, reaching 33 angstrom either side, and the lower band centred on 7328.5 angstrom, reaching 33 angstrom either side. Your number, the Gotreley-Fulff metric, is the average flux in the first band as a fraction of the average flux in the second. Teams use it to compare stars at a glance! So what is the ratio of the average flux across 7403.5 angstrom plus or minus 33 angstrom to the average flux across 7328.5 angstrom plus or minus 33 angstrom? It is 1.01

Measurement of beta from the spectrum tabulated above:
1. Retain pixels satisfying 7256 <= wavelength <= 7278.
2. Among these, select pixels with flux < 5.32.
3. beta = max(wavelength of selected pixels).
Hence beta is 7276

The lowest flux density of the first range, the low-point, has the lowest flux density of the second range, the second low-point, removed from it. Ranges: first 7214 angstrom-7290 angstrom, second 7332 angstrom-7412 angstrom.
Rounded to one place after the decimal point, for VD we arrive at -0.5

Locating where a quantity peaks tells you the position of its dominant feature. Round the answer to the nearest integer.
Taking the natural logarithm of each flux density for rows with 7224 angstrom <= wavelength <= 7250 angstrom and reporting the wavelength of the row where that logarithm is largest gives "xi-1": 7246 angstrom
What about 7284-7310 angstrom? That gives 7288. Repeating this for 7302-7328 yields 7318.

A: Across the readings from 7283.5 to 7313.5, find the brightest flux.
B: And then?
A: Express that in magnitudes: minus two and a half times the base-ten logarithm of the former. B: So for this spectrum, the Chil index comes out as -1.96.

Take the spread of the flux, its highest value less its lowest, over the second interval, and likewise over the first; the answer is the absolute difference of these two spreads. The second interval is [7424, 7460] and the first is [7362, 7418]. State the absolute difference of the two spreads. 0.4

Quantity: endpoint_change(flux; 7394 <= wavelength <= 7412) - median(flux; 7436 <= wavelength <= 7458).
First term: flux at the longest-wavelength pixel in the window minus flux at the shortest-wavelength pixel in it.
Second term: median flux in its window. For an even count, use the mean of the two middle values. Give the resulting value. -5.3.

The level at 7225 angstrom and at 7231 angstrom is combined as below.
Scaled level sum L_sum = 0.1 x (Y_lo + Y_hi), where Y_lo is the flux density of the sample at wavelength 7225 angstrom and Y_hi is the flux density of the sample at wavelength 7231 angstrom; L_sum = 0.95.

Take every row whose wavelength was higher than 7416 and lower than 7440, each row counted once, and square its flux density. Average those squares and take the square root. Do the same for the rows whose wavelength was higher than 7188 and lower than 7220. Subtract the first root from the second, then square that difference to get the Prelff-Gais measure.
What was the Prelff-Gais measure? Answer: 0.012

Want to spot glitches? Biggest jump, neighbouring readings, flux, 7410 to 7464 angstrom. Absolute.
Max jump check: 1.14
